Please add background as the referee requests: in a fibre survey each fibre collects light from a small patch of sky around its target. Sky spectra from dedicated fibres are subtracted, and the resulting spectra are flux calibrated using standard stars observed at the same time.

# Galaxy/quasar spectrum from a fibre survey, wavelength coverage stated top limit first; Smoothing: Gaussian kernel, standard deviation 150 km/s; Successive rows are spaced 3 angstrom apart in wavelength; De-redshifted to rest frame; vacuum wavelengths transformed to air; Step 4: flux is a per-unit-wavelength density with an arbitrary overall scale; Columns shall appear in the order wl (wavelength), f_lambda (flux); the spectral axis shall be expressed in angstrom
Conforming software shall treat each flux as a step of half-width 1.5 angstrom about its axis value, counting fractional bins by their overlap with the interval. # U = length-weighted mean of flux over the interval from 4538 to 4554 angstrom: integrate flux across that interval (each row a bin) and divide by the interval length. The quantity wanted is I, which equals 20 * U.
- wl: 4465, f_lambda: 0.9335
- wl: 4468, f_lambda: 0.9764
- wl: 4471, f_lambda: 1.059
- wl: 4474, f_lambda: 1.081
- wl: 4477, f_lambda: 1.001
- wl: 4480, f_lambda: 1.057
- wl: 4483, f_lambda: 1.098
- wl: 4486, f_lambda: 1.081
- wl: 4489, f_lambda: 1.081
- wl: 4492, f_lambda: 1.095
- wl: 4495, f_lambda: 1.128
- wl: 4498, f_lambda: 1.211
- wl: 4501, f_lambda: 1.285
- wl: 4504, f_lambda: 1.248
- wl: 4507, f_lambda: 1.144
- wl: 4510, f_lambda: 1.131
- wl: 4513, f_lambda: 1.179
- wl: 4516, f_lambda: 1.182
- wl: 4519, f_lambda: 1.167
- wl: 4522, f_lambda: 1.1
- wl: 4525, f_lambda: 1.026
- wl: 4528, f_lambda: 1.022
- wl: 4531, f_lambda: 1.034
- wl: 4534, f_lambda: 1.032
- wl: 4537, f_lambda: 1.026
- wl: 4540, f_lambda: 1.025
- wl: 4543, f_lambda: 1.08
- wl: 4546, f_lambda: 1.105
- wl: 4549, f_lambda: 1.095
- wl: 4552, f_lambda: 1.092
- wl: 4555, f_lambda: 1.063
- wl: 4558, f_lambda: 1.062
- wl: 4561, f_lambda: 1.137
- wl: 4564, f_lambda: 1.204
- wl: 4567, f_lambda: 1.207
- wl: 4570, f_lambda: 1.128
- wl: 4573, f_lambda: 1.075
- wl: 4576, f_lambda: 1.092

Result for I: 21.5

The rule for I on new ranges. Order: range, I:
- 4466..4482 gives 20.7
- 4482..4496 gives 21.9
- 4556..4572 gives 22.9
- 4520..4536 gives 20.9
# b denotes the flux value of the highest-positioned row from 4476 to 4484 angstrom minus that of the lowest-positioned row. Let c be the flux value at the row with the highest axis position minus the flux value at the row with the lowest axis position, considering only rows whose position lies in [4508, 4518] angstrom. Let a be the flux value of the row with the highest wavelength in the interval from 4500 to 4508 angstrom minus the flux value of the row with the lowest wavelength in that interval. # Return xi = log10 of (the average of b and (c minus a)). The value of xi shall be -0.8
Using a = -0.14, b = 0.097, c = 0.05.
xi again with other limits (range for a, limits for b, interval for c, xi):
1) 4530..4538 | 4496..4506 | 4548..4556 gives -2.2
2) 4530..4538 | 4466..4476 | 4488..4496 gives -1.1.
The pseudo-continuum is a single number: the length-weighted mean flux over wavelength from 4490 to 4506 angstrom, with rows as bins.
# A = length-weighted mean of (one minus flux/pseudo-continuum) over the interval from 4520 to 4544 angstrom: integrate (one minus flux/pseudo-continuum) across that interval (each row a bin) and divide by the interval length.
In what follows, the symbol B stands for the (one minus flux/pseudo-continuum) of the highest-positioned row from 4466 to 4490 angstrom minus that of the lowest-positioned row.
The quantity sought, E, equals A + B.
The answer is 0.033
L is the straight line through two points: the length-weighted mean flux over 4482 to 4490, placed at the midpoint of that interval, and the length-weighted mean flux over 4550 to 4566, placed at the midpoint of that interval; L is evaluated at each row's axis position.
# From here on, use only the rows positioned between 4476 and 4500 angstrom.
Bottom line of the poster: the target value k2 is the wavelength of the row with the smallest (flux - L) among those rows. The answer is 4477 angstrom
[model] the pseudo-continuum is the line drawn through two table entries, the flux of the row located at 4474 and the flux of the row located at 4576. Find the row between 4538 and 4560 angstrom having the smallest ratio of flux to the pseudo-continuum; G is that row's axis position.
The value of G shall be 4540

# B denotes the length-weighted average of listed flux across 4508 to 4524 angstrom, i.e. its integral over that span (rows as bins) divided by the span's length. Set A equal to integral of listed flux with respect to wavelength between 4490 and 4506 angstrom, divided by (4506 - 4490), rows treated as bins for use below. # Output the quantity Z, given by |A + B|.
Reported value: 2.34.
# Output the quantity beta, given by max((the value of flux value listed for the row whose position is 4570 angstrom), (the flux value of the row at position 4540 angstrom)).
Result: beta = 1.13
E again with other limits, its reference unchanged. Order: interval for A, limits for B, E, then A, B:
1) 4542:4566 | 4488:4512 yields 0.026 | 0.07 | -0.042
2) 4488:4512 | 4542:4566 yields -0.087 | 0.02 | -0.104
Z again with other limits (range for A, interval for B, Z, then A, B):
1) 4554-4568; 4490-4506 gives 2.32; 1.13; 1.19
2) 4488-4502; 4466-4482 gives 2.19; 1.16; 1.03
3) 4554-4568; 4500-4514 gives 2.33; 1.13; 1.19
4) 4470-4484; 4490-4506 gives 2.25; 1.06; 1.19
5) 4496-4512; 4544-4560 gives 2.29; 1.20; 1.08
